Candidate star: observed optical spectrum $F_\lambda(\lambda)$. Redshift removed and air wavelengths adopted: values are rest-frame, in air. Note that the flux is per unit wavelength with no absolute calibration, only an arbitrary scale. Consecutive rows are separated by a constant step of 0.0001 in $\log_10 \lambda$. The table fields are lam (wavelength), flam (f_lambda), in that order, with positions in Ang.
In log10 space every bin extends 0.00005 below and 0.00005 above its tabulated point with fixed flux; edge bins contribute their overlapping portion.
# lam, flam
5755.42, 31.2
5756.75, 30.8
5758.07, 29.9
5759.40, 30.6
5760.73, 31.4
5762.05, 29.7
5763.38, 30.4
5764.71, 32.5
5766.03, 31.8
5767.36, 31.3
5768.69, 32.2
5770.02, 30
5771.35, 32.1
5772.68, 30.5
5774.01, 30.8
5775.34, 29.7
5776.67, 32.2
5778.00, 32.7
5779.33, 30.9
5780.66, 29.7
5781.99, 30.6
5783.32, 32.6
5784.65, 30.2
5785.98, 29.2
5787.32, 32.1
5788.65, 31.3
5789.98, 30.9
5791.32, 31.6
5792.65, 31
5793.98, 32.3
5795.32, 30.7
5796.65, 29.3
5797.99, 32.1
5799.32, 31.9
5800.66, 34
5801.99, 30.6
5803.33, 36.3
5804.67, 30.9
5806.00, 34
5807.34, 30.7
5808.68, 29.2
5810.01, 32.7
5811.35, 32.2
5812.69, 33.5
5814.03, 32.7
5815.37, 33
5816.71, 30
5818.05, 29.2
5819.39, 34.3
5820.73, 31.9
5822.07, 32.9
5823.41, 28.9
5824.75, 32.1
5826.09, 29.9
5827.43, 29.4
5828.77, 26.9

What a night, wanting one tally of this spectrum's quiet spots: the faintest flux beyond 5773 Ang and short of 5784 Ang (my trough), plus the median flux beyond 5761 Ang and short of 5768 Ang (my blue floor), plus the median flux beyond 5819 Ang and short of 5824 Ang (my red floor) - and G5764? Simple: 93.4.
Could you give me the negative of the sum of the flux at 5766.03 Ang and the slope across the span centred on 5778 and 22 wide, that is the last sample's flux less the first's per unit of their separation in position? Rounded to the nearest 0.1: -31.8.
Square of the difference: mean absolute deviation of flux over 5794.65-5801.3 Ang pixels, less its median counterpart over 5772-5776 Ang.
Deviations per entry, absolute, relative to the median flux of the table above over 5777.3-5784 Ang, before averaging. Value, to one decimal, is 1.0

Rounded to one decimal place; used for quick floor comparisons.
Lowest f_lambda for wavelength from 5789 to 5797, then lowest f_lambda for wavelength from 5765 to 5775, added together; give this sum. 59.3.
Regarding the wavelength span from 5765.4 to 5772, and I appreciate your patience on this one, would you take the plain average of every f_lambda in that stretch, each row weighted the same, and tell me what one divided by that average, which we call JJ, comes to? 0.0318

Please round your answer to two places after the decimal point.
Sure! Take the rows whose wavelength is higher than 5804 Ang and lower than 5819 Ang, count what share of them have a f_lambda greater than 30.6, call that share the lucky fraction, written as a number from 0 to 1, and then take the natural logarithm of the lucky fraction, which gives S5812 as -0.32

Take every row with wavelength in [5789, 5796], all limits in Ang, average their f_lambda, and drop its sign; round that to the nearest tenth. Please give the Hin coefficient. 31.3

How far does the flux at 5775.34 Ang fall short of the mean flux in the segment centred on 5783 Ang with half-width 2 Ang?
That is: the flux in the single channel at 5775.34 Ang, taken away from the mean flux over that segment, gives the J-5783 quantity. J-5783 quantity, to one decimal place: 1.4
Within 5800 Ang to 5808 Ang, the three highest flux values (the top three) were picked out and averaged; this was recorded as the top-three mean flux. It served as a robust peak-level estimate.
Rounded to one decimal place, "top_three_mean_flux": 34.8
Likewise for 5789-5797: 31.6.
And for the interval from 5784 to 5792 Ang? 31.7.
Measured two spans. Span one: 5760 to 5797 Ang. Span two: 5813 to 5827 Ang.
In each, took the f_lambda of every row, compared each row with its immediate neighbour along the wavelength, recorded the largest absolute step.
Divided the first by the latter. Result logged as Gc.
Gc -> 0.57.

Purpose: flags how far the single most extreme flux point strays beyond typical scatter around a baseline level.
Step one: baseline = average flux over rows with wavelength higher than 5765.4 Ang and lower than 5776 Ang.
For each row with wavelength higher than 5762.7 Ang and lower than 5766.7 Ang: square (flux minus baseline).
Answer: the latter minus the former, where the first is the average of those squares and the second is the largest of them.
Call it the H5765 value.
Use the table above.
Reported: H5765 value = 1.1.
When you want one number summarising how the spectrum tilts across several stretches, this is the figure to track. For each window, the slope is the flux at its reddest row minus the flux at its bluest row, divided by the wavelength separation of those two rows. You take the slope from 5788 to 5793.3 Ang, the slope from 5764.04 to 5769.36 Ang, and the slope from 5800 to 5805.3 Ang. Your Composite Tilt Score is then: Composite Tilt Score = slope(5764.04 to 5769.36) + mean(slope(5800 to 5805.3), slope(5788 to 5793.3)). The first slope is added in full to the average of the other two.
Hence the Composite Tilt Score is -0.5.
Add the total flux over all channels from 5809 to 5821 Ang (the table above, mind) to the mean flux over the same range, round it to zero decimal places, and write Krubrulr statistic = 322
